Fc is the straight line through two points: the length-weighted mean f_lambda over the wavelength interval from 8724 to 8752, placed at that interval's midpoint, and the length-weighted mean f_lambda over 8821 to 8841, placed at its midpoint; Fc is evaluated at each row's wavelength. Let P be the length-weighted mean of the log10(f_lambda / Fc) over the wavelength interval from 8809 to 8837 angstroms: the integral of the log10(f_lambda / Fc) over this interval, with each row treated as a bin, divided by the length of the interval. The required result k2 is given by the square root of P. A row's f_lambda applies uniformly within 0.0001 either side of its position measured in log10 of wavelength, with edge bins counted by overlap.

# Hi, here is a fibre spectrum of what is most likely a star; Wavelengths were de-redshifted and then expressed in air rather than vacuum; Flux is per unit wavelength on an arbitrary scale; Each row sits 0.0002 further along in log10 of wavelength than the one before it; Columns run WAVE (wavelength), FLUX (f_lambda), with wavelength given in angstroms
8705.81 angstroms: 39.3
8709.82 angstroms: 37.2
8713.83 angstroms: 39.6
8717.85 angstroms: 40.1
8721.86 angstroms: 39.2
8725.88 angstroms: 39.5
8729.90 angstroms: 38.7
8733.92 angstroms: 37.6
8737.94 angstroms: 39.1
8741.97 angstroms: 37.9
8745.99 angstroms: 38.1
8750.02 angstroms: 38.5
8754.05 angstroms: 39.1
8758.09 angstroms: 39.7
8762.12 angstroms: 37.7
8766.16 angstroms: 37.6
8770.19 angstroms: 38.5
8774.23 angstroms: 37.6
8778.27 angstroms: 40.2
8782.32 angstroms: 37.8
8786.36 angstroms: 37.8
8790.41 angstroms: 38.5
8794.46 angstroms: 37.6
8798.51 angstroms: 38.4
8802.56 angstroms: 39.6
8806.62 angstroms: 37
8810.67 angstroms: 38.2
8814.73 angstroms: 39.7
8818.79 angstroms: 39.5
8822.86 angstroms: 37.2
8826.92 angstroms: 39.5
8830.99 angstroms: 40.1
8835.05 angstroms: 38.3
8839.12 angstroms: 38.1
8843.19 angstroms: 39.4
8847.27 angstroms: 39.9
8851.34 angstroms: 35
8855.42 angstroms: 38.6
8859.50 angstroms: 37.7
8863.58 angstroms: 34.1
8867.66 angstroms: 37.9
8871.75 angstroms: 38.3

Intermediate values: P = 0.003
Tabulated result 0.06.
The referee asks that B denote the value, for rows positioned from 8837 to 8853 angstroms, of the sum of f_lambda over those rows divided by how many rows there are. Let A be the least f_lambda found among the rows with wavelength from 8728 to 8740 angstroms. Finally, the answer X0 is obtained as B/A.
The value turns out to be 1.01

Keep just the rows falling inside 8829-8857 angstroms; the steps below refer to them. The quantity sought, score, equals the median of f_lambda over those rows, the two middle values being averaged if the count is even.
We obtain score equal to 38.6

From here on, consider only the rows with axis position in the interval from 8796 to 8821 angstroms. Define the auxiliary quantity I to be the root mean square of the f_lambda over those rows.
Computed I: 38.7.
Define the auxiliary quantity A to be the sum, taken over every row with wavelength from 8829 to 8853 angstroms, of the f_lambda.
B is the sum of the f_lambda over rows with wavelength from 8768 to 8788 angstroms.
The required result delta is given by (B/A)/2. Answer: 0.42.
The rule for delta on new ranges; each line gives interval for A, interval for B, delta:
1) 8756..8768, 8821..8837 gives 0.67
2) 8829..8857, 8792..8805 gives 0.21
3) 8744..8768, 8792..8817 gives 0.50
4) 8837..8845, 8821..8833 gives 0.75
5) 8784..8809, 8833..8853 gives 0.42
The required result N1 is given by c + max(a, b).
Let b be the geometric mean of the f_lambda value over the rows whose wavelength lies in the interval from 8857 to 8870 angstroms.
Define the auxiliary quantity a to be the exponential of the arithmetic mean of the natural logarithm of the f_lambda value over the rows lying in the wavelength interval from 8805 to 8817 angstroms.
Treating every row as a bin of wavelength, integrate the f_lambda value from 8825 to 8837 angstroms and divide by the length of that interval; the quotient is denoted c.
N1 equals 77.6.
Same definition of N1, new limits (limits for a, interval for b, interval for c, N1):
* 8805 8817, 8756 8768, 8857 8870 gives 75.0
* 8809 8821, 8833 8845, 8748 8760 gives 78.2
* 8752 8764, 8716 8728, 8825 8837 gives 78.9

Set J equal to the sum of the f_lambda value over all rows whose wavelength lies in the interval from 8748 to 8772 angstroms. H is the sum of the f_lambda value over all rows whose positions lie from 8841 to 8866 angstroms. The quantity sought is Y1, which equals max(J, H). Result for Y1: 231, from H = 225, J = 231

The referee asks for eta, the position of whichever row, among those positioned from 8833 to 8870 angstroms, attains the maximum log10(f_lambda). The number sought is 8847.27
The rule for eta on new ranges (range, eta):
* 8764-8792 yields 8778.27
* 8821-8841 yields 8830.99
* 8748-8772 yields 8758.09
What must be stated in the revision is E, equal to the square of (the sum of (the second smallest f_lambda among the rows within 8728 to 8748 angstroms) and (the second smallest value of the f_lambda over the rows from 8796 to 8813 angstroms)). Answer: 5791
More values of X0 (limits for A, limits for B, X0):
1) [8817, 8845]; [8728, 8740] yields 1.03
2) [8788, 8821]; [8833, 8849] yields 1.05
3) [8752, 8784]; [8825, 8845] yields 1.04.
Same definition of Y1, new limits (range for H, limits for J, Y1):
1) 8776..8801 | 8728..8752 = 230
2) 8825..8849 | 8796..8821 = 235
